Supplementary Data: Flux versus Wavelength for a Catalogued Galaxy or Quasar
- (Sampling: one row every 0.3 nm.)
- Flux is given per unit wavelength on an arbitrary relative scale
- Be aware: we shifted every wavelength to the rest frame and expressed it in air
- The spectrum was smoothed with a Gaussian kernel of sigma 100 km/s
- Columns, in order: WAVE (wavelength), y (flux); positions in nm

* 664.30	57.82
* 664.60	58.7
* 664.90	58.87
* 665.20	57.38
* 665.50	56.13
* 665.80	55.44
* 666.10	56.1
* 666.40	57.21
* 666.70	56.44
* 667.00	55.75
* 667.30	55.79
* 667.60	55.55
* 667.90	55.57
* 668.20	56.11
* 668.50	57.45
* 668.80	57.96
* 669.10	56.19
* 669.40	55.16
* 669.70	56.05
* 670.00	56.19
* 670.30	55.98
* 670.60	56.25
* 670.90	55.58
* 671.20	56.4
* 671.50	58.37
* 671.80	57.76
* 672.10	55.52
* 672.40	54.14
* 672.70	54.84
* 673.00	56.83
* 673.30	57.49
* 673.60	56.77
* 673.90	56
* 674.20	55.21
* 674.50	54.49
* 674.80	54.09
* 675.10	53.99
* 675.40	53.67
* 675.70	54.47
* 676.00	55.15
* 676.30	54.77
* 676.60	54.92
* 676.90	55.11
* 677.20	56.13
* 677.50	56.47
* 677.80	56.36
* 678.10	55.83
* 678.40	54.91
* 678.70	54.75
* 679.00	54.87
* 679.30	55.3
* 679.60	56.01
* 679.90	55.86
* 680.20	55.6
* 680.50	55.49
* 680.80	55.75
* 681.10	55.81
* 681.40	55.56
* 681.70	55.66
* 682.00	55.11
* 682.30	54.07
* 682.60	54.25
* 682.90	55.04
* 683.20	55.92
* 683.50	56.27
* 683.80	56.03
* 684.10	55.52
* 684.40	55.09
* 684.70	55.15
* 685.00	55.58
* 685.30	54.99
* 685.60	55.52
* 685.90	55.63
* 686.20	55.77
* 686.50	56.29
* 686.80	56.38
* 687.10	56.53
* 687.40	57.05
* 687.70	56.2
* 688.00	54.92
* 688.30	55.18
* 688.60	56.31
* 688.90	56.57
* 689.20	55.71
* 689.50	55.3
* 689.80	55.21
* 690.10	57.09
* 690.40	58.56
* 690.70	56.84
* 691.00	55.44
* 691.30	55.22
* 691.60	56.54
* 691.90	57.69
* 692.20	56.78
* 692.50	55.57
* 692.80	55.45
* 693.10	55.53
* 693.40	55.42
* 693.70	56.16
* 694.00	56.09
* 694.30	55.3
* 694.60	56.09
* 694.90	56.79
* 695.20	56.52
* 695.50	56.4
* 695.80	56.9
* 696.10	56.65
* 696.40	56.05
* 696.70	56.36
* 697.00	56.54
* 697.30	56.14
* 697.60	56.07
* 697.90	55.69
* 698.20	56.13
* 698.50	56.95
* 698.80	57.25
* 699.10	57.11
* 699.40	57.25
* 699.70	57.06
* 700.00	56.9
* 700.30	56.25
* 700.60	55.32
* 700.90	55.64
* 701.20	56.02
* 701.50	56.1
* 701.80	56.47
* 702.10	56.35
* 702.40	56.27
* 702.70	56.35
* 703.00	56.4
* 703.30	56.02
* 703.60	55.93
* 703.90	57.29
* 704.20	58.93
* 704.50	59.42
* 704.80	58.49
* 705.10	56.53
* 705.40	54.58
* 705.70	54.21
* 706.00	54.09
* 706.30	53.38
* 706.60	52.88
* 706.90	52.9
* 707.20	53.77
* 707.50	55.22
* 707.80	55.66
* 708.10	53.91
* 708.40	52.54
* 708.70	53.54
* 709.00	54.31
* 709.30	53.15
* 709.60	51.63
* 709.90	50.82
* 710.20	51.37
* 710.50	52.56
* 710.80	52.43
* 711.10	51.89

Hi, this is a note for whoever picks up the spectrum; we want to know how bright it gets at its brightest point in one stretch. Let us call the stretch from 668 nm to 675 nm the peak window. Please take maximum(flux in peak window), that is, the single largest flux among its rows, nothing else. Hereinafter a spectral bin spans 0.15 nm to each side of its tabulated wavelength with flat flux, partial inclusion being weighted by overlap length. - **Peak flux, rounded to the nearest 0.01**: 58.37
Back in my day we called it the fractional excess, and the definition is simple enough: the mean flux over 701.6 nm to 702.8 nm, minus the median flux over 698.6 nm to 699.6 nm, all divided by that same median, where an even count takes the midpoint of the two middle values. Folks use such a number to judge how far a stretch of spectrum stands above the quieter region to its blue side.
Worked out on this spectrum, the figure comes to -0.02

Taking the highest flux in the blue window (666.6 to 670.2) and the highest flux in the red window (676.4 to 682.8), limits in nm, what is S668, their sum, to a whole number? 114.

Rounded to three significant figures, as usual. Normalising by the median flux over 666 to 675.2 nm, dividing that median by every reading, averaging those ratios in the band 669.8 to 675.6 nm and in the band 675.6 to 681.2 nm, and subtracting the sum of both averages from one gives -1.02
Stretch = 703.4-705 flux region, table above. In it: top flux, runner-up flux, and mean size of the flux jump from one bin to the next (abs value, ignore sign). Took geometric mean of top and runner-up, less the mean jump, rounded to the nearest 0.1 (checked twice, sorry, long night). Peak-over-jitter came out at 58.1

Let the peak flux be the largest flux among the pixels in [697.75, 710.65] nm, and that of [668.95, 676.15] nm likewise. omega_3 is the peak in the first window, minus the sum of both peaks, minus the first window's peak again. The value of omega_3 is -118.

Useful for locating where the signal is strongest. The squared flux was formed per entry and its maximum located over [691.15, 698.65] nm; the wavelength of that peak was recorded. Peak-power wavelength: 691.90 nm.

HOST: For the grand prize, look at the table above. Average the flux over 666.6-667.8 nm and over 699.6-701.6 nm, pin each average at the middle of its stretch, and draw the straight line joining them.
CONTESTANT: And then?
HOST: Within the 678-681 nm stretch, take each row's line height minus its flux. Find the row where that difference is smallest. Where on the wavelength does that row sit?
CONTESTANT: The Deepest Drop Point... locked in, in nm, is 679.60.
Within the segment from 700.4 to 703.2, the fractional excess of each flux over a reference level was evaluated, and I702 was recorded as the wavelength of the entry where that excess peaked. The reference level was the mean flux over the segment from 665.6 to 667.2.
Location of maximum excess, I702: 701.80 nm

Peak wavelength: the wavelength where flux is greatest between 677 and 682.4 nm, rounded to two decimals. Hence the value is 677.50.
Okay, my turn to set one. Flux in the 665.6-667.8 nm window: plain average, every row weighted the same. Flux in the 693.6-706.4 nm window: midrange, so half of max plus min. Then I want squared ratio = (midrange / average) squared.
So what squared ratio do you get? 1.01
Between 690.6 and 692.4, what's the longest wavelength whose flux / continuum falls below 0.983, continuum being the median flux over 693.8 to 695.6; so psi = 691.30 nm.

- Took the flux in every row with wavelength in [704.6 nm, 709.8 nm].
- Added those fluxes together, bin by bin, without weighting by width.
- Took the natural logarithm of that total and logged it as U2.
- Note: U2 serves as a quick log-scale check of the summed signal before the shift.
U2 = 6.8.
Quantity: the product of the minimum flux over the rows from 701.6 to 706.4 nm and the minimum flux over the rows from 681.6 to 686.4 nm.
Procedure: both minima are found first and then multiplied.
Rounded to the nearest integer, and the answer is 2886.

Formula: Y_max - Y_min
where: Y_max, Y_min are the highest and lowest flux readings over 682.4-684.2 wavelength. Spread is 2.0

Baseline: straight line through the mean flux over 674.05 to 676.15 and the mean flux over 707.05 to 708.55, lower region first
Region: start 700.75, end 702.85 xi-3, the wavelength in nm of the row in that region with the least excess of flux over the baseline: 700.90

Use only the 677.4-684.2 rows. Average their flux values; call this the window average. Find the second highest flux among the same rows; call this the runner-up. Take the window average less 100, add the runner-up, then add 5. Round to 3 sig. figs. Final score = 16.9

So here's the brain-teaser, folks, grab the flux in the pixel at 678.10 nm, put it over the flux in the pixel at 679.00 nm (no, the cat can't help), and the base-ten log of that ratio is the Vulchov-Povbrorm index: 0.0075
